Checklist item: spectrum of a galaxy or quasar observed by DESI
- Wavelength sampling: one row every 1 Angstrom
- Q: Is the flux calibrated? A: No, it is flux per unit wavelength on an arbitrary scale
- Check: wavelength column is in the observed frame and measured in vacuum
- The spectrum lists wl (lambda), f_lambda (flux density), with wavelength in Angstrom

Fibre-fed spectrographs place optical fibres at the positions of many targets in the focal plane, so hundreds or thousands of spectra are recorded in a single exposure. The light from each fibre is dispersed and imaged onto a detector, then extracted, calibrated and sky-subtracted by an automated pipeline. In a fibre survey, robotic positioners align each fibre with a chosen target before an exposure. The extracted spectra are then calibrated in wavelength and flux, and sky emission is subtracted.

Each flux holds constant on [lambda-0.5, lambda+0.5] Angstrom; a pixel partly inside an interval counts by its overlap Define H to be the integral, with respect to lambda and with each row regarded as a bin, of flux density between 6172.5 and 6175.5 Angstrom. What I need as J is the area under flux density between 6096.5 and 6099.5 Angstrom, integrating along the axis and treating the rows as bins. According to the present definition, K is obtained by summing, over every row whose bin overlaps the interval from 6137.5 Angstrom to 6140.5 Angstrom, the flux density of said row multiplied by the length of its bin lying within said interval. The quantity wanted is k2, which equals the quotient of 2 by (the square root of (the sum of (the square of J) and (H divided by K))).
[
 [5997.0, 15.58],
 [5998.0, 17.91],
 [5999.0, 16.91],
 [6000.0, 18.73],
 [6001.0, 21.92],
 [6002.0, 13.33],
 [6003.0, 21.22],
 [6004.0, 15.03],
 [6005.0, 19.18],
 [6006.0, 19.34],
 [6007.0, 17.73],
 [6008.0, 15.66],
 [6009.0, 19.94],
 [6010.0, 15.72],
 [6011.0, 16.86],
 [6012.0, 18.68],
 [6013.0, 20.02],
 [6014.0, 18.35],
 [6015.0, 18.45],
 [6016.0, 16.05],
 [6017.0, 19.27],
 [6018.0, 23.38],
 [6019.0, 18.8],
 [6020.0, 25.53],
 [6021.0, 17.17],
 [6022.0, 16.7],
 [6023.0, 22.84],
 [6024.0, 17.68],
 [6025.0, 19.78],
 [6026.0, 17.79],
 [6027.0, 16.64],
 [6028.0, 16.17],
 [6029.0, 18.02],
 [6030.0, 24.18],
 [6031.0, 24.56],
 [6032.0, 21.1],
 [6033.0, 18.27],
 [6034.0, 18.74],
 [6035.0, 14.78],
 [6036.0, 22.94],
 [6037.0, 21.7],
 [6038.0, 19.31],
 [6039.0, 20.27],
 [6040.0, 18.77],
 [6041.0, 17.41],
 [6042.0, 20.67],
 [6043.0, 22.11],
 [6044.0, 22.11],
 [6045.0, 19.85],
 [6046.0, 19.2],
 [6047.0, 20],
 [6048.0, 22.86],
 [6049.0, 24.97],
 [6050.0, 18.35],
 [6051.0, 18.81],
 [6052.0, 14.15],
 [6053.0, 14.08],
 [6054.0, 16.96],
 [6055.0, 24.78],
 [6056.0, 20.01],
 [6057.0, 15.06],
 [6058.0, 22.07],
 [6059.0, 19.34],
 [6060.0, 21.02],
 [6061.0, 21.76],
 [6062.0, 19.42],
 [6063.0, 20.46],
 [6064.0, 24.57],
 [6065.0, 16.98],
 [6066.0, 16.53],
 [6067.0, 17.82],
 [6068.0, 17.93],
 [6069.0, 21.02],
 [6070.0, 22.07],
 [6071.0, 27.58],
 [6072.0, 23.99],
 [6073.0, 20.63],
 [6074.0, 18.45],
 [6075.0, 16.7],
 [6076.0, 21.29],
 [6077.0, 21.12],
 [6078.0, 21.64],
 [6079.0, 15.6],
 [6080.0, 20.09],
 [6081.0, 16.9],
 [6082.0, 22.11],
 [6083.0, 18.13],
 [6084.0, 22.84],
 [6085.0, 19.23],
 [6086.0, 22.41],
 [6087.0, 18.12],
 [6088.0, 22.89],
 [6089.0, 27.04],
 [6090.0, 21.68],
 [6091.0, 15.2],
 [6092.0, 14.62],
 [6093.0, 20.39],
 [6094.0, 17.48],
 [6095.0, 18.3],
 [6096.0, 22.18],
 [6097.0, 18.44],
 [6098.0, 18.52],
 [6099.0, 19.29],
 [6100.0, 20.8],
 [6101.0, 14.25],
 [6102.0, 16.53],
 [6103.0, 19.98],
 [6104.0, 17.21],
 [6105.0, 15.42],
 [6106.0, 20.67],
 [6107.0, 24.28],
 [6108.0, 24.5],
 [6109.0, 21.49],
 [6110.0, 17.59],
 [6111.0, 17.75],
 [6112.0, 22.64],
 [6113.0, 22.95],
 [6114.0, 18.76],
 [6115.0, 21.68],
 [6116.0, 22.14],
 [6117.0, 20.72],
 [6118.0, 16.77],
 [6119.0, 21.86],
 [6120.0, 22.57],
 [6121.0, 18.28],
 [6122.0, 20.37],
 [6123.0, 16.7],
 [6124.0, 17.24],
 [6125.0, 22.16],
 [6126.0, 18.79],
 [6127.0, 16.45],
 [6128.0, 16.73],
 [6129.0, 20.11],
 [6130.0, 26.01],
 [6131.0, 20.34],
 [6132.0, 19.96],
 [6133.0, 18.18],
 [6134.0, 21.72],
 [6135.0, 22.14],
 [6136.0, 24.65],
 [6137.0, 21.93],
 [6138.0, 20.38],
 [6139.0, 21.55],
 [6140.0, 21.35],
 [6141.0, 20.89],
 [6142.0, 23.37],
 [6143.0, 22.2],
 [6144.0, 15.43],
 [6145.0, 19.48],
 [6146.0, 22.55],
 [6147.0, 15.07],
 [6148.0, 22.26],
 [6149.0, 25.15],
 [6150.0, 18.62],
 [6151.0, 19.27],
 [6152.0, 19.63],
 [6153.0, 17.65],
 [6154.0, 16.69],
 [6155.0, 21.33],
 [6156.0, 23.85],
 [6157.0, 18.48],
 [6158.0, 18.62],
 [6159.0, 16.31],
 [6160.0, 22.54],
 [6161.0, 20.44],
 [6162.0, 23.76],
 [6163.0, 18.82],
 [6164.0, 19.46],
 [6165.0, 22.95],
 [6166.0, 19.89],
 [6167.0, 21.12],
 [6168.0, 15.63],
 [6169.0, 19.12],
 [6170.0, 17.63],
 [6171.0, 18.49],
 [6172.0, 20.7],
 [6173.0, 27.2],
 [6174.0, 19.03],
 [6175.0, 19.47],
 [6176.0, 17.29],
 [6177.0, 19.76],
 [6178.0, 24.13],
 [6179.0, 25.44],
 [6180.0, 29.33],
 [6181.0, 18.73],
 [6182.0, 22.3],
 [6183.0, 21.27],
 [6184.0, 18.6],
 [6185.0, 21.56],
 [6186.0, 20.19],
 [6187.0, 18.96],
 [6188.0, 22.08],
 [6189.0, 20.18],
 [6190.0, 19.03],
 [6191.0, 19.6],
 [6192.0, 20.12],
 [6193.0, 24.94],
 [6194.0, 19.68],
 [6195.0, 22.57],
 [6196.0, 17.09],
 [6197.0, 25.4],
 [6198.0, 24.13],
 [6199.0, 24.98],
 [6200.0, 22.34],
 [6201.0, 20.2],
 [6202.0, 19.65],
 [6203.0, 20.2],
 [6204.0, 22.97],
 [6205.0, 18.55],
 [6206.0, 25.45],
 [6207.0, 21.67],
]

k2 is 0.036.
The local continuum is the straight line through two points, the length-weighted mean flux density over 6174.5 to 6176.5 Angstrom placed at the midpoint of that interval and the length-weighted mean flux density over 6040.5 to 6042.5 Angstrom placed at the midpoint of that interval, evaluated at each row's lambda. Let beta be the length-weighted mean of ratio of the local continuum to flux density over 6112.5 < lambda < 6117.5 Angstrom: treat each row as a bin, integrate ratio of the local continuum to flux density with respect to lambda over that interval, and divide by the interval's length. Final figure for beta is 0.88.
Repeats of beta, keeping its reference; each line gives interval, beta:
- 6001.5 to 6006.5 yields 1.12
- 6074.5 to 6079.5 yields 1.00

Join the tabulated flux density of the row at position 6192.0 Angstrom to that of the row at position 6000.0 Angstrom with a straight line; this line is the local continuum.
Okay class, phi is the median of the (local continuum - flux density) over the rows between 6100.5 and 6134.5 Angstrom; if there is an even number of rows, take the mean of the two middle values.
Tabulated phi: -0.5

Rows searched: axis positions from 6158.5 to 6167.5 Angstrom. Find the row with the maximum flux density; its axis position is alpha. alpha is 6162.0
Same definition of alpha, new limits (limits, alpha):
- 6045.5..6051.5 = 6049.0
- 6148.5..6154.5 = 6149.0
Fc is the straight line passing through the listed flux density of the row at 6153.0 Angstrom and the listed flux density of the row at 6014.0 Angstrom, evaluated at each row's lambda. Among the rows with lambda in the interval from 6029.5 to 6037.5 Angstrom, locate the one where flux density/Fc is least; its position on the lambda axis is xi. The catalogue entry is 6035.0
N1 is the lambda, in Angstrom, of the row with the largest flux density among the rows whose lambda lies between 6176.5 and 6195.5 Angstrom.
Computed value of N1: 6180.0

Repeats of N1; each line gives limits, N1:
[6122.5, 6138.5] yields 6130.0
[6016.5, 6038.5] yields 6020.0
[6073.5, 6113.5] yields 6089.0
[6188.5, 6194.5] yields 6193.0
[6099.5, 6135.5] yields 6130.0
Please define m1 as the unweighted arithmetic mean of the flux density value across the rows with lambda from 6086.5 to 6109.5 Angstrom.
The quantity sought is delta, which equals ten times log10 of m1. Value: 12.9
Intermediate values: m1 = 19.5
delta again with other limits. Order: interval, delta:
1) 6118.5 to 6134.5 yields 13.0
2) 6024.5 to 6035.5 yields 12.8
